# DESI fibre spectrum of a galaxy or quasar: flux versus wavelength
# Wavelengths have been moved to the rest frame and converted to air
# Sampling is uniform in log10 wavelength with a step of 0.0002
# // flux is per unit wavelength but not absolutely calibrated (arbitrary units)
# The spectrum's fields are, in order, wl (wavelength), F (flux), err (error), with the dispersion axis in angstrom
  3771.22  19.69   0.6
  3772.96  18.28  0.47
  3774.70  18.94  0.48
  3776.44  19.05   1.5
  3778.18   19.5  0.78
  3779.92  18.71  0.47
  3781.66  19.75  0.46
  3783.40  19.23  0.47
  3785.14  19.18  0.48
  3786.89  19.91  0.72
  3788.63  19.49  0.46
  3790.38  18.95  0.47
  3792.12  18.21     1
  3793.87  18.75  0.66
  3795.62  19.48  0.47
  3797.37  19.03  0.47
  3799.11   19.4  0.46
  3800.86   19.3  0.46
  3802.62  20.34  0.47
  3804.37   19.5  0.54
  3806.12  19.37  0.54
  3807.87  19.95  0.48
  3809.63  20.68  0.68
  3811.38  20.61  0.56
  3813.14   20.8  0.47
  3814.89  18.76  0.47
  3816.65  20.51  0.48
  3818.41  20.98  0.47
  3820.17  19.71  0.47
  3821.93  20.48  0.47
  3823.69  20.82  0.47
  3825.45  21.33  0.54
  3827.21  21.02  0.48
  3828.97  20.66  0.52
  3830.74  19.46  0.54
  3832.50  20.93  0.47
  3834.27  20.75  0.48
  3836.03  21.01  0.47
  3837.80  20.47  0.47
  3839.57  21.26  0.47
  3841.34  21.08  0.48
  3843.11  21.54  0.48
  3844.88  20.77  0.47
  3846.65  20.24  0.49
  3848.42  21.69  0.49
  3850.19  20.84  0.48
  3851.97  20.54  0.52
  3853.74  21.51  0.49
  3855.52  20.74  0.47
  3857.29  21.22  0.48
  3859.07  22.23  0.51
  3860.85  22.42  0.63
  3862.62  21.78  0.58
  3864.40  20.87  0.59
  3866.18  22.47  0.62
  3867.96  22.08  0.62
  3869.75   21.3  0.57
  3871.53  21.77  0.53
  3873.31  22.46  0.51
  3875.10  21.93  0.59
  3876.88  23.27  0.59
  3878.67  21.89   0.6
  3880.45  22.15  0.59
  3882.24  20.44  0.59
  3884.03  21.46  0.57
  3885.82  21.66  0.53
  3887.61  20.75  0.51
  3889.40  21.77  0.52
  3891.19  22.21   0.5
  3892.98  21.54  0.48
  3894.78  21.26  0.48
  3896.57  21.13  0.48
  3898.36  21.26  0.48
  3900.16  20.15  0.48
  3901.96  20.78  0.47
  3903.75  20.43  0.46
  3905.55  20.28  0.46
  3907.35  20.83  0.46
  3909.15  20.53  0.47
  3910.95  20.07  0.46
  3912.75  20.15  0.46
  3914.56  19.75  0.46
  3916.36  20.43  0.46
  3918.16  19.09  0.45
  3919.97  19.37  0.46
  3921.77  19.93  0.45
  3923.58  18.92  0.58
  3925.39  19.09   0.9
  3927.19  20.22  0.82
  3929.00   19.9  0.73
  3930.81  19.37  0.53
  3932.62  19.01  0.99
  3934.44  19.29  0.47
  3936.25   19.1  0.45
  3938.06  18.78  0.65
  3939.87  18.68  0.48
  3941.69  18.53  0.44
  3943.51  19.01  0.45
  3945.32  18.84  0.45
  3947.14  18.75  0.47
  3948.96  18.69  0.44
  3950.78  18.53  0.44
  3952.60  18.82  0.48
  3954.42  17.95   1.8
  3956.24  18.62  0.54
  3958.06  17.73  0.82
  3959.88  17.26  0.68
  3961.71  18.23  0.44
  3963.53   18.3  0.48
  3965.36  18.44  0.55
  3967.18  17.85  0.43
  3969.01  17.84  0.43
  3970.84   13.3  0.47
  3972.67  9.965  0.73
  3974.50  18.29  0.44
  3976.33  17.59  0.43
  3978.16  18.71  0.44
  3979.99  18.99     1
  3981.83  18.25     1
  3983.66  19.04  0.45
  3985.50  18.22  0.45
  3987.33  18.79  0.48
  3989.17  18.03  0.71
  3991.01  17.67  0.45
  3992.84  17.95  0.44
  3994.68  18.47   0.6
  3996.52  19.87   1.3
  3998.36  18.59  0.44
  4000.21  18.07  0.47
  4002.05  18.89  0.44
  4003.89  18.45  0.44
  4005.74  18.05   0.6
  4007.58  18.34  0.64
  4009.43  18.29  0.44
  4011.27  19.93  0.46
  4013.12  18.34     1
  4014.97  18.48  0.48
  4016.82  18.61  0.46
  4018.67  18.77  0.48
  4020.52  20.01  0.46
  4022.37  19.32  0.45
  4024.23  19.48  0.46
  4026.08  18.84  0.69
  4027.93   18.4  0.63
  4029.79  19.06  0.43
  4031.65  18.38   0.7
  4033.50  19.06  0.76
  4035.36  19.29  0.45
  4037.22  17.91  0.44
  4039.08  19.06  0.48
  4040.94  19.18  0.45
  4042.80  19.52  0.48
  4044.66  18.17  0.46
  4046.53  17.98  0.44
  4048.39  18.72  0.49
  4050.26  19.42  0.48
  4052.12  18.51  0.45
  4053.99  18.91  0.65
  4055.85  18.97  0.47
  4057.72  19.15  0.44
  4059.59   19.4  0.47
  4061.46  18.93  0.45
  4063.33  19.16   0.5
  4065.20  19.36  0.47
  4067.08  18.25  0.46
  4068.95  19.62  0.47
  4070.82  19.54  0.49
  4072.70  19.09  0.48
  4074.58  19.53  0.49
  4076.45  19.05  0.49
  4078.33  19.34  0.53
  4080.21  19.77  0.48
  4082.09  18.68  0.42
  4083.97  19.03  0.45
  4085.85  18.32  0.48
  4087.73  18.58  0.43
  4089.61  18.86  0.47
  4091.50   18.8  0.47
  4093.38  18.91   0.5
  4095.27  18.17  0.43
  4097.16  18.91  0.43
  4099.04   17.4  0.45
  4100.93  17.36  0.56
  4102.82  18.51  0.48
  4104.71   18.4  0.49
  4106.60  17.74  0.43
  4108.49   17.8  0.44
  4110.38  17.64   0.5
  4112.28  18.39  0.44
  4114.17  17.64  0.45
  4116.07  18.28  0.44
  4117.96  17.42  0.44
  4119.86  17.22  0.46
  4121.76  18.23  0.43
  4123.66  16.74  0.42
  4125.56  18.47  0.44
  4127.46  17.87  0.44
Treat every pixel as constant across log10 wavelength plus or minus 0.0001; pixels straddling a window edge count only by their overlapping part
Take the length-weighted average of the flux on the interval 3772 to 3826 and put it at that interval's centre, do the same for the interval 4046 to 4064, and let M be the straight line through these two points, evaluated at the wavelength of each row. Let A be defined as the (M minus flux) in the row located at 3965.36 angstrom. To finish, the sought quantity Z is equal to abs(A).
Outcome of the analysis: 0.74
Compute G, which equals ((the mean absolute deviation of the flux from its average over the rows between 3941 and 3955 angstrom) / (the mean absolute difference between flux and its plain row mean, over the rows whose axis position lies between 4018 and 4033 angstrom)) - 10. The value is -9.48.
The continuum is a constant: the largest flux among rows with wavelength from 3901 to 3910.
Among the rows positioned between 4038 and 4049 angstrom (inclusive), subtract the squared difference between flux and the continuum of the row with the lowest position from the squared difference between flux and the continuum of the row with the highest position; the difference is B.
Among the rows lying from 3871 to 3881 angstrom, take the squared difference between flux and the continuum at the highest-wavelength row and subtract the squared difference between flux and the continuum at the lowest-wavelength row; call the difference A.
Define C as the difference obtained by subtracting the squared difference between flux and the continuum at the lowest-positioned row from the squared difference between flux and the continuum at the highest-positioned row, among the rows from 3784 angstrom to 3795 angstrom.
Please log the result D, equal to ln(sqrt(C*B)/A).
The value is 0.5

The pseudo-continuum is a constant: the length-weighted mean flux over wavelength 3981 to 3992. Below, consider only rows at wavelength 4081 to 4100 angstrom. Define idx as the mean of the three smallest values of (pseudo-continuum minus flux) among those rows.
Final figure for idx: -0.6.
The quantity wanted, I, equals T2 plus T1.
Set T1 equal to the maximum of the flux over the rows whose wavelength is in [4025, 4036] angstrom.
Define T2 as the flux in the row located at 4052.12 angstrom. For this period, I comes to 37.8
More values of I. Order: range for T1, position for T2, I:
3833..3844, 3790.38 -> 40.5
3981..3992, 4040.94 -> 38.2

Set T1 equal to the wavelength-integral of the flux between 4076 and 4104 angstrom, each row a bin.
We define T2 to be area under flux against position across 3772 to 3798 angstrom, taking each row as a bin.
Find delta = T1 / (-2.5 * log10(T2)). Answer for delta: -77.4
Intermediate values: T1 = 522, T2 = 496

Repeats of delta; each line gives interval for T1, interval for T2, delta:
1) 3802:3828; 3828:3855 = -76.9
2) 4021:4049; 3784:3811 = -77.6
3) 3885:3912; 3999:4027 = -83.2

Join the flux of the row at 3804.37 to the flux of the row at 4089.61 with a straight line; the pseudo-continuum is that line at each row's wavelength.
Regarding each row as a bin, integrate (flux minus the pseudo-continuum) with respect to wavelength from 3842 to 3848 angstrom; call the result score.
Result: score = 9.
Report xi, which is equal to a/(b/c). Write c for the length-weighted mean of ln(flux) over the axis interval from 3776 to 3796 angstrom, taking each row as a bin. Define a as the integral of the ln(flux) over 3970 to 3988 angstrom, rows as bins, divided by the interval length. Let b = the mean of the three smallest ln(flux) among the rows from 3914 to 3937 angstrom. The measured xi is 2.83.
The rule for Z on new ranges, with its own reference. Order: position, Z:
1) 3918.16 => 0.22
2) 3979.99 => 0.15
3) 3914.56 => 0.43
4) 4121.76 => 0.53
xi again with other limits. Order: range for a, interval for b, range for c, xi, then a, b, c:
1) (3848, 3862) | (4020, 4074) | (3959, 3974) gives 2.95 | 3.06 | 2.89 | 2.78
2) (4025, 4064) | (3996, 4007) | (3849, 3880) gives 3.12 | 2.94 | 2.90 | 3.08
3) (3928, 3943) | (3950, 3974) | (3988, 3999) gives 3.33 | 2.95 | 2.58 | 2.91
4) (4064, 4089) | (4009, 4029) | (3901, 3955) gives 3.01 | 2.95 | 2.91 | 2.97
